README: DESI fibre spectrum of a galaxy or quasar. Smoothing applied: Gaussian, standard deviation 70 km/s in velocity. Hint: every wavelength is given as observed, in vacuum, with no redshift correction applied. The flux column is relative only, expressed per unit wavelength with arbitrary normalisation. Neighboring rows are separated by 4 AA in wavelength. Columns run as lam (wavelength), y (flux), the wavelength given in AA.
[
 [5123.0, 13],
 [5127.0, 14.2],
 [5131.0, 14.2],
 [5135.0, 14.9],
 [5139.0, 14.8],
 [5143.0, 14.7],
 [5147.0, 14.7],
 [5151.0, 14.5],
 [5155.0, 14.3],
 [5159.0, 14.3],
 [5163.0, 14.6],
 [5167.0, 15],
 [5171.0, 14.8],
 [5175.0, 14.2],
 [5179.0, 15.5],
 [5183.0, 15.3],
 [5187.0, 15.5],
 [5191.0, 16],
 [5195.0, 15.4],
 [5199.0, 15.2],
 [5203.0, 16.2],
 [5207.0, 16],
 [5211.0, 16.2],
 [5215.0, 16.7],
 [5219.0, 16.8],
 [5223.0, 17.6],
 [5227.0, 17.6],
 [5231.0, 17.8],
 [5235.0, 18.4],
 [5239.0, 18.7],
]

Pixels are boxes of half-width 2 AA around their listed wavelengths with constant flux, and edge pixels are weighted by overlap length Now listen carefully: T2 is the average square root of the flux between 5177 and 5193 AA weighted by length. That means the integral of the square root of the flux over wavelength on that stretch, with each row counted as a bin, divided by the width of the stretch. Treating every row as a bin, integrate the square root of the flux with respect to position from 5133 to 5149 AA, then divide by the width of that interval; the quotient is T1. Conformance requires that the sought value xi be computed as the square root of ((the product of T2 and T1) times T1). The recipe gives 7.64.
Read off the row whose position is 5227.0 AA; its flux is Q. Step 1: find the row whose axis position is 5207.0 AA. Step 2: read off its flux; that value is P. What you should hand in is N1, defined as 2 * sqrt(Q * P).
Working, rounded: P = 16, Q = 17.6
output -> 33.6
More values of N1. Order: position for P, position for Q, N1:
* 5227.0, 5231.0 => 35.4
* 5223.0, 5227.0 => 35.2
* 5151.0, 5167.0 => 29.5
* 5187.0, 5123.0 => 28.4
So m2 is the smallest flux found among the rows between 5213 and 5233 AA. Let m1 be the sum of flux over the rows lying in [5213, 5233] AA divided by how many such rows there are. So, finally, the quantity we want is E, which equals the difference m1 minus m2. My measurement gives 0.60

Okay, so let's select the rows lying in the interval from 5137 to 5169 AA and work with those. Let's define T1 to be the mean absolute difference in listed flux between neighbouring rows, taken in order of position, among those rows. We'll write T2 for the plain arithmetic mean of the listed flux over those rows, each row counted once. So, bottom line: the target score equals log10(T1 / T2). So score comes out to -1.93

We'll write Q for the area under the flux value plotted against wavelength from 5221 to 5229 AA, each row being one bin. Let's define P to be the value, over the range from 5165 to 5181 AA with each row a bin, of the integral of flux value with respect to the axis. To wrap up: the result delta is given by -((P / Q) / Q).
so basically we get -0.0120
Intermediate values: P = 238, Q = 141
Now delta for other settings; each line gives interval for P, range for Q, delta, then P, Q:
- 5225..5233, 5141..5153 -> -0.0046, 142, 176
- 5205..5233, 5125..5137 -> -0.0158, 475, 173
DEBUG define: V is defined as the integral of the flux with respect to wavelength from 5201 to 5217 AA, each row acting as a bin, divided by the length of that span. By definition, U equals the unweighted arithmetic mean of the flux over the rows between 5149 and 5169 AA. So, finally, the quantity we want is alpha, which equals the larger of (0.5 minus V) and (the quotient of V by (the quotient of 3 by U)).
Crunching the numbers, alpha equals 79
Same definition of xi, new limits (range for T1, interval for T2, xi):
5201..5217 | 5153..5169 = 7.88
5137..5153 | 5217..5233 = 7.83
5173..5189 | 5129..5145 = 7.61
